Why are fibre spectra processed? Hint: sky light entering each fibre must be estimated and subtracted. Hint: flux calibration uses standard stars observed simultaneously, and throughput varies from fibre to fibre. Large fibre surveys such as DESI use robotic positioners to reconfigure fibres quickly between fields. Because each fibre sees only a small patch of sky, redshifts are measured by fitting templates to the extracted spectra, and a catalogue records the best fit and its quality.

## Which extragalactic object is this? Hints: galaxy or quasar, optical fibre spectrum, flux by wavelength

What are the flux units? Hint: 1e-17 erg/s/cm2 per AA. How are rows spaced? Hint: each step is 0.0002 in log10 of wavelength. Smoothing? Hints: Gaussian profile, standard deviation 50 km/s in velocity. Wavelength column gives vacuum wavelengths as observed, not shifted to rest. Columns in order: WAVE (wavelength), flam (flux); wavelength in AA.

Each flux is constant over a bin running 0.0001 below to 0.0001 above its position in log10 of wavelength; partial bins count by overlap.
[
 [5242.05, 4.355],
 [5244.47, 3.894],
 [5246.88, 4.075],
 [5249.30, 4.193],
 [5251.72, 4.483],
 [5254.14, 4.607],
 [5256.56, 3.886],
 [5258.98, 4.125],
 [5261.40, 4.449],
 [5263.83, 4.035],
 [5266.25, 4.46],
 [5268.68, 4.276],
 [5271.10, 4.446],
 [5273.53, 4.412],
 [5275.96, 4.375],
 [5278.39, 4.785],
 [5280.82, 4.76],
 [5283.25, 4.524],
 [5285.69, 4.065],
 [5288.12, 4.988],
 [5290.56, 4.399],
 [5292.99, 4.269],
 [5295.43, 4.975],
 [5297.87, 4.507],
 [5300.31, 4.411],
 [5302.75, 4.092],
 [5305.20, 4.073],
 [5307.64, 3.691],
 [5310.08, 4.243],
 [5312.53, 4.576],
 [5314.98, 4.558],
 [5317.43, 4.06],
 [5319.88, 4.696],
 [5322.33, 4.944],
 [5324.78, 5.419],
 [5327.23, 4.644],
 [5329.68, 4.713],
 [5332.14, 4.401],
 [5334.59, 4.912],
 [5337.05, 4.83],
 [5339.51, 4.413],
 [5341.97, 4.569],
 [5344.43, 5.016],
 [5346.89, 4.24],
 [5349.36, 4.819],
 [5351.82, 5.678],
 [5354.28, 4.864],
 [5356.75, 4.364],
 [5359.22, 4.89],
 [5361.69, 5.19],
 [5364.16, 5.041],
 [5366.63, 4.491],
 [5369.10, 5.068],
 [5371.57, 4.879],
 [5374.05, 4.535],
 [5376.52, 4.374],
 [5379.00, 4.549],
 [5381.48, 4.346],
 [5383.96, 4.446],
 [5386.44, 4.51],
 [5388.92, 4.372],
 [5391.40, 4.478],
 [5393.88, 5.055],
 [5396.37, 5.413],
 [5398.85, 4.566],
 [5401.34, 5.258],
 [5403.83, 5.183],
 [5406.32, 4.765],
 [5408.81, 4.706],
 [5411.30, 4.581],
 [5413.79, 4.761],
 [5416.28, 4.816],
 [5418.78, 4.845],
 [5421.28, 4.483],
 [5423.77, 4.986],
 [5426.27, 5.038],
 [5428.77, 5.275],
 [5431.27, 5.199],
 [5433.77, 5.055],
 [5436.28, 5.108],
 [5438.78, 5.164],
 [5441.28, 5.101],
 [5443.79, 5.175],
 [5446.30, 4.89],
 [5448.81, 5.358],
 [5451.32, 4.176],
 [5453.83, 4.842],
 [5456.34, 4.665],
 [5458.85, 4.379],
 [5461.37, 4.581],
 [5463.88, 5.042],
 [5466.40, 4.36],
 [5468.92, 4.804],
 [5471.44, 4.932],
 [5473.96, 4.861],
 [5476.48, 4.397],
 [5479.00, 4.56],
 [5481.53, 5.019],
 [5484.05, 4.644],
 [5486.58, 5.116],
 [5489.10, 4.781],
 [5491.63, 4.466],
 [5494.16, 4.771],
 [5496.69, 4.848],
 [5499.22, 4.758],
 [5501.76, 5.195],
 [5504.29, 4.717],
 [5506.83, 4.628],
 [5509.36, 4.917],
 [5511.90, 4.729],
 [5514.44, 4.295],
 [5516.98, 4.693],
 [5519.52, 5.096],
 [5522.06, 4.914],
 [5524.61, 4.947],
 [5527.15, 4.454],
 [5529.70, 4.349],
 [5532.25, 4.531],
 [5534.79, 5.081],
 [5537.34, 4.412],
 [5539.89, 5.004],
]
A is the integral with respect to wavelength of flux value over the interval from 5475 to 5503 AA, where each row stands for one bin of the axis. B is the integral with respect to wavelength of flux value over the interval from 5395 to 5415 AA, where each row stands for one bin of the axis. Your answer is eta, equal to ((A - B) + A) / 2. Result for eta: 85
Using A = 134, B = 98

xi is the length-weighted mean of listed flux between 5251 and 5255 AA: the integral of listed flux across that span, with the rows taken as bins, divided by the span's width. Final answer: 4.5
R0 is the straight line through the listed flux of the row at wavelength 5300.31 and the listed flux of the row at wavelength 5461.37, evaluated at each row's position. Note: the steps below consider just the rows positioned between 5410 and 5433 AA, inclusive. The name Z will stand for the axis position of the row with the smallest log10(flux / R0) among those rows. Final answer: 5421.28 AA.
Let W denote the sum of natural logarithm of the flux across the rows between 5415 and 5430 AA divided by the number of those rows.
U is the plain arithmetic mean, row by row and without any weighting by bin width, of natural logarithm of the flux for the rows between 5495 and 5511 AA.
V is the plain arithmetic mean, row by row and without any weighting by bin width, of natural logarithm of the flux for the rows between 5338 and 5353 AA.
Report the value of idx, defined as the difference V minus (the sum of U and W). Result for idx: -1.60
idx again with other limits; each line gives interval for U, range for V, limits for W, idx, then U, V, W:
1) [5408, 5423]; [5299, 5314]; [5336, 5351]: -1.65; 1.55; 1.43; 1.53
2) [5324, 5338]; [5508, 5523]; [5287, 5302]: -1.53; 1.57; 1.56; 1.52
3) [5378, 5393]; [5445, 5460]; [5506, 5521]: -1.50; 1.49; 1.55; 1.55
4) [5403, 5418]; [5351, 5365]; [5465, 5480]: -1.50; 1.57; 1.61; 1.54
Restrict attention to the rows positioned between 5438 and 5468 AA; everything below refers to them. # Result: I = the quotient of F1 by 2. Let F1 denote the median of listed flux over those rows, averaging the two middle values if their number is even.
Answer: 2.4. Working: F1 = 4.9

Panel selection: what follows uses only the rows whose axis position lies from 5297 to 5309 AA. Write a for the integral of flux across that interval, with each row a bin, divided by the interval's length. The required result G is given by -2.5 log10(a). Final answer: -1.54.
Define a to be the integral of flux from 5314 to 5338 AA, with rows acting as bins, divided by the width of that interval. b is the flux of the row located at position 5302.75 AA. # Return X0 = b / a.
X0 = 0.87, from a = 4.72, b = 4.092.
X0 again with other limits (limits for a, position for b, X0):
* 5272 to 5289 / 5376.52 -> 0.96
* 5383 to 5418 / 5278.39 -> 1.00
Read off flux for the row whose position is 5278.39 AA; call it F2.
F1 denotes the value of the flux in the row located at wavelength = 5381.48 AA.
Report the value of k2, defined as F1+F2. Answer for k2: 9.1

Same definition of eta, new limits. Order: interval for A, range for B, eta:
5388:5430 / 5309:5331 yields 153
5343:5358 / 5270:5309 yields -14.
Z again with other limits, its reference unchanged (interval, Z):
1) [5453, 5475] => 5466.40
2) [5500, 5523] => 5514.44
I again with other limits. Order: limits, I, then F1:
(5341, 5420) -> 2.4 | 4.8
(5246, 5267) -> 2.1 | 4.2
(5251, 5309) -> 2.2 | 4.4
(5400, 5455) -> 2.5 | 5.0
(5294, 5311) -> 2.1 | 4.2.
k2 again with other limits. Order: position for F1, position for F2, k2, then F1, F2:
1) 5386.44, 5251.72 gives 9.0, 4.51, 4.483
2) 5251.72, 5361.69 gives 9.7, 4.483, 5.19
